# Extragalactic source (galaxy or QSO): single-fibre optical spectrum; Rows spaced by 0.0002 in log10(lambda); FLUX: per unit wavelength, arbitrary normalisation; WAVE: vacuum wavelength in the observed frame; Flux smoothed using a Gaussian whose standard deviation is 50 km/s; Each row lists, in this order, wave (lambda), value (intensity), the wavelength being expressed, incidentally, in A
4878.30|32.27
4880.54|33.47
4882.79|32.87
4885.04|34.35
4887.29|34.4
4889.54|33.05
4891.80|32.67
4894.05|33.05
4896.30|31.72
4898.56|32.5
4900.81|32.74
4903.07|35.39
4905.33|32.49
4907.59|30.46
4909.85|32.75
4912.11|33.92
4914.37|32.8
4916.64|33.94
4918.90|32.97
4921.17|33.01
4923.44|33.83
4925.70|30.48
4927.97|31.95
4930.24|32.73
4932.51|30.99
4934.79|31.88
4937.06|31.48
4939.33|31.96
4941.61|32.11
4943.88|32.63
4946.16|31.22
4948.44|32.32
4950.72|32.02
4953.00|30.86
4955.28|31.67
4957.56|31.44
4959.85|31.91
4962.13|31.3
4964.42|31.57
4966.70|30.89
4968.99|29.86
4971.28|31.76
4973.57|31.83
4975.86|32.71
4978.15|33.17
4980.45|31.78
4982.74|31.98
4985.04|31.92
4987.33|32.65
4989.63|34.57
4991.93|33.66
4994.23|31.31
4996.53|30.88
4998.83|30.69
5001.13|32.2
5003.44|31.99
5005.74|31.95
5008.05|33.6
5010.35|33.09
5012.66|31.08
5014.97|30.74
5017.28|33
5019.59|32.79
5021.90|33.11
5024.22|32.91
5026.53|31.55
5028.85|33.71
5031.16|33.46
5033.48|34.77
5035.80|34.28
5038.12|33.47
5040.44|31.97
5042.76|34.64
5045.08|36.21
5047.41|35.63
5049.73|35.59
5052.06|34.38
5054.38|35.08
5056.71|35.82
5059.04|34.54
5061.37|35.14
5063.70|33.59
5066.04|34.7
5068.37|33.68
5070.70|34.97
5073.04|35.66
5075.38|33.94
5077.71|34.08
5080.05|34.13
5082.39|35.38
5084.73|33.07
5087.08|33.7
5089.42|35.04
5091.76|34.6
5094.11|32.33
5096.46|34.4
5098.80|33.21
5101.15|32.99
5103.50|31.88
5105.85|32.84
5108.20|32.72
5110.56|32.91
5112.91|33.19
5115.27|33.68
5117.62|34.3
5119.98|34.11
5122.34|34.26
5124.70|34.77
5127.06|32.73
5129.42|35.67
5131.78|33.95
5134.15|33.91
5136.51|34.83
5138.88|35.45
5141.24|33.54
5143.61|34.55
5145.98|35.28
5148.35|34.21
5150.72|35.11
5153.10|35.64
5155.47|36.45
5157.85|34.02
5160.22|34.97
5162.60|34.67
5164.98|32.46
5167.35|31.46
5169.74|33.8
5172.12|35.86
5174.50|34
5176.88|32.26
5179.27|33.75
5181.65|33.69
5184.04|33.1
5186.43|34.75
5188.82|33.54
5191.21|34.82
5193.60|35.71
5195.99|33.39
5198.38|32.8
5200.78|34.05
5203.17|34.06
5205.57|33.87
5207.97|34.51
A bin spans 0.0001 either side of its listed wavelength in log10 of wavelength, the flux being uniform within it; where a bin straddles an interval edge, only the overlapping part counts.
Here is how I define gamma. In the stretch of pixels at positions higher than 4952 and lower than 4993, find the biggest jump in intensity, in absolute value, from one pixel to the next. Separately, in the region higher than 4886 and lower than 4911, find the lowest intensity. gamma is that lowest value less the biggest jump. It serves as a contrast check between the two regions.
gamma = 28.5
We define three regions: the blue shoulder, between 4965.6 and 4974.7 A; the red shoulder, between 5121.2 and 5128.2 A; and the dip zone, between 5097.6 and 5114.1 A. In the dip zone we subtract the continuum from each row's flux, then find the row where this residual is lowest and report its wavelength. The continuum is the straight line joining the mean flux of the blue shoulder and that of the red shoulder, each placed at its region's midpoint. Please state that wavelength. 5103.50 A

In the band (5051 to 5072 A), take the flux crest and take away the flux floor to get 2.2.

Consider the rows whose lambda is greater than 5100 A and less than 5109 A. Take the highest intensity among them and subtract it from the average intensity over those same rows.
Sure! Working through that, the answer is -0.38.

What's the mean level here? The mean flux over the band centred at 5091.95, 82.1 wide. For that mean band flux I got 34.0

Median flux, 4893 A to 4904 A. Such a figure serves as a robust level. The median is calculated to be 32.7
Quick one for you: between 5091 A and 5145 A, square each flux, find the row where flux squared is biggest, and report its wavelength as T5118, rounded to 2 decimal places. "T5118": 5129.42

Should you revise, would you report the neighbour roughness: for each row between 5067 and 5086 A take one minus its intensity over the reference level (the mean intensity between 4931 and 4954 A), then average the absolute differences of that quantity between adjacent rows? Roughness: 0.034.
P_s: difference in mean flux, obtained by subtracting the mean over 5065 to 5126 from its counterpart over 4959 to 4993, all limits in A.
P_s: -1.76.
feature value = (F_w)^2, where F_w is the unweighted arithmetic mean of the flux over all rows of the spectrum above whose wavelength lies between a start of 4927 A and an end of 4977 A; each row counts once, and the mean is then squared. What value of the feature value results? 1004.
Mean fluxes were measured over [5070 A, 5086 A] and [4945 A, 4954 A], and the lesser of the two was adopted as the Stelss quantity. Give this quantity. 31.6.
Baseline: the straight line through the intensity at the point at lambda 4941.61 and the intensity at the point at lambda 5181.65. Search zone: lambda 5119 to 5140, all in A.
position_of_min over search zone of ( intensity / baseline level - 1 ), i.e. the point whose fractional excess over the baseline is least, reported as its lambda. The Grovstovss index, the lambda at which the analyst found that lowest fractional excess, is 5127.06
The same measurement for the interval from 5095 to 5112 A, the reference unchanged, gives 5103.50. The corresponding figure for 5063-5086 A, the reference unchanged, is 5084.73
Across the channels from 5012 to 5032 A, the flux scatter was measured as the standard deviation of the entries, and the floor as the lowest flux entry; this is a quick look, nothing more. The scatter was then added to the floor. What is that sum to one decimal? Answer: 31.8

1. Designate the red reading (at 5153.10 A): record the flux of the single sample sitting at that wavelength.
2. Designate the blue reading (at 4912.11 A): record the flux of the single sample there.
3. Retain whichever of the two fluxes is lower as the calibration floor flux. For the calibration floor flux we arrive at 33.9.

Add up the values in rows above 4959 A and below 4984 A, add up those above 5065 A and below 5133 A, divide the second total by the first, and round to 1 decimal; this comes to 2.8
